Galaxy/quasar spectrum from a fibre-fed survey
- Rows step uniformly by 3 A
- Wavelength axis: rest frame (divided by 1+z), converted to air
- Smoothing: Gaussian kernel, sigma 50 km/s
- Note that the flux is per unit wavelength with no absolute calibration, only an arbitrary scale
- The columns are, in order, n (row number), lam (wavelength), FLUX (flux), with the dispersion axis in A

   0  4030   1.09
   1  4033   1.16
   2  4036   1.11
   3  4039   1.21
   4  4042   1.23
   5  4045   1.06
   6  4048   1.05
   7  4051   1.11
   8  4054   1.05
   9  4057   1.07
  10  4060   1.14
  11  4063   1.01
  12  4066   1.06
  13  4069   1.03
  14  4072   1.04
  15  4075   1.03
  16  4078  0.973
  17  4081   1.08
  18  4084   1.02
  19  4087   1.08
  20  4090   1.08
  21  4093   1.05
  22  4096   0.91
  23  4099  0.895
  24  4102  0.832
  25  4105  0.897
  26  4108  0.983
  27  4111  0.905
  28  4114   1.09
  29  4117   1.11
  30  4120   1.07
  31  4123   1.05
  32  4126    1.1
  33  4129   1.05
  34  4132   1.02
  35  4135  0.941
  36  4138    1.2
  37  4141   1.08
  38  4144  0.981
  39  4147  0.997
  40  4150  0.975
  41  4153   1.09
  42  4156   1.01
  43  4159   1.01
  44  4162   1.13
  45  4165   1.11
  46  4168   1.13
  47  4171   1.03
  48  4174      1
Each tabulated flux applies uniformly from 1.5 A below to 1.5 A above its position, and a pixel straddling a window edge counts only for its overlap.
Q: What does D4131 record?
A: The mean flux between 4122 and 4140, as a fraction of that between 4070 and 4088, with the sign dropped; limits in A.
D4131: 1.02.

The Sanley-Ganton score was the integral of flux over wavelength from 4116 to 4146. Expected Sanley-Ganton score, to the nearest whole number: 32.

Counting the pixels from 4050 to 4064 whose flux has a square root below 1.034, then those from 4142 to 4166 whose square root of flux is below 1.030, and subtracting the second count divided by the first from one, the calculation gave -1.50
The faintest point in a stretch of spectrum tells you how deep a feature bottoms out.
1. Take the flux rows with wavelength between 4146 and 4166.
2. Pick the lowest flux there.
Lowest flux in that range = 0.975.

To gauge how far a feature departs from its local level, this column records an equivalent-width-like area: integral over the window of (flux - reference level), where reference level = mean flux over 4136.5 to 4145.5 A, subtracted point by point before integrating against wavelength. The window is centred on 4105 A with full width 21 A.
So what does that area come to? -3.3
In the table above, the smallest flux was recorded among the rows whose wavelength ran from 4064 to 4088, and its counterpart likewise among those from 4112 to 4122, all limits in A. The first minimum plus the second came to 2.04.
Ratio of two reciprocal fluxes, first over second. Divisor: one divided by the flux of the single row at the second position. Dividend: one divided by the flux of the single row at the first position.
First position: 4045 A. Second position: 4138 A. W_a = 1.13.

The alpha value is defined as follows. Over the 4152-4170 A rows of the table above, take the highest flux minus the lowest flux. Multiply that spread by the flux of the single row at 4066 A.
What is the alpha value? 0.13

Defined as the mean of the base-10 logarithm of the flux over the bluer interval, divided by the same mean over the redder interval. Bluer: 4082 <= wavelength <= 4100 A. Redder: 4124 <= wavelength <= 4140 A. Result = 0.1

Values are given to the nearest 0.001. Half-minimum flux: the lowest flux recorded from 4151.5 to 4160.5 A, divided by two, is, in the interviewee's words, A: 0.505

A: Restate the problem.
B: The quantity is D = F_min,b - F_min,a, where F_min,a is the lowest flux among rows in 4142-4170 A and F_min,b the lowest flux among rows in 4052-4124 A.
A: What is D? -0.14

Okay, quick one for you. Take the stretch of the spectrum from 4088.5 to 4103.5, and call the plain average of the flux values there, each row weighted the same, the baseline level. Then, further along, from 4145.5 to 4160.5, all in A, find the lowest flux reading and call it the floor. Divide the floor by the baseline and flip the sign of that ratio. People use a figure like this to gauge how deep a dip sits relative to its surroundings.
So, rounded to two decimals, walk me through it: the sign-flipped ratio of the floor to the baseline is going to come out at -1.02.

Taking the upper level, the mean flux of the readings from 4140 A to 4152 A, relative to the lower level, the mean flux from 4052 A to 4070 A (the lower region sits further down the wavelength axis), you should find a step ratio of 0.95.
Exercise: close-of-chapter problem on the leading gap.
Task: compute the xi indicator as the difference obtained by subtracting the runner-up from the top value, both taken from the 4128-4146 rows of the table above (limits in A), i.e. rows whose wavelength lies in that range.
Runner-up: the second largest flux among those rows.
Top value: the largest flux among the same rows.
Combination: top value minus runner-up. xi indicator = 0.12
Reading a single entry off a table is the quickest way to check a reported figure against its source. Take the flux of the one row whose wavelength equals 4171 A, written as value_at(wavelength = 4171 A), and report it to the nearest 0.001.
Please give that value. 1.030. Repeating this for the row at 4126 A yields 1.100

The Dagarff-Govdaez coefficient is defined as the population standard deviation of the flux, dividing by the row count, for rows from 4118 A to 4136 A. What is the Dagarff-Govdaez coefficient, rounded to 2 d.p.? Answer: 0.05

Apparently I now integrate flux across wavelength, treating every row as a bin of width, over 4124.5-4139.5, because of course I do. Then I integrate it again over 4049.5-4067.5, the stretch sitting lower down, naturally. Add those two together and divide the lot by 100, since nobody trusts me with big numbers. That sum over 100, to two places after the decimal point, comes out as 0.35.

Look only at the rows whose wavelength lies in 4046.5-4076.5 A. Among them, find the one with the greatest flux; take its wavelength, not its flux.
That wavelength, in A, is 4060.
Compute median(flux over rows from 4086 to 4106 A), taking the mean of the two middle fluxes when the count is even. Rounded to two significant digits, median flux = 0.91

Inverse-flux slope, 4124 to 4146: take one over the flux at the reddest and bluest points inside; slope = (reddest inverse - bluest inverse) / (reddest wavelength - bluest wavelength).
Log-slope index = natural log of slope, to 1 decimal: -5.1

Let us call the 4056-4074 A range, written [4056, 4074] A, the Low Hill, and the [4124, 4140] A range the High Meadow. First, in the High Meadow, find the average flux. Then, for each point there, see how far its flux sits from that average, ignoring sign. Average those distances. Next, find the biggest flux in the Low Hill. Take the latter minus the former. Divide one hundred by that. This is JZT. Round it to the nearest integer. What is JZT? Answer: 93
